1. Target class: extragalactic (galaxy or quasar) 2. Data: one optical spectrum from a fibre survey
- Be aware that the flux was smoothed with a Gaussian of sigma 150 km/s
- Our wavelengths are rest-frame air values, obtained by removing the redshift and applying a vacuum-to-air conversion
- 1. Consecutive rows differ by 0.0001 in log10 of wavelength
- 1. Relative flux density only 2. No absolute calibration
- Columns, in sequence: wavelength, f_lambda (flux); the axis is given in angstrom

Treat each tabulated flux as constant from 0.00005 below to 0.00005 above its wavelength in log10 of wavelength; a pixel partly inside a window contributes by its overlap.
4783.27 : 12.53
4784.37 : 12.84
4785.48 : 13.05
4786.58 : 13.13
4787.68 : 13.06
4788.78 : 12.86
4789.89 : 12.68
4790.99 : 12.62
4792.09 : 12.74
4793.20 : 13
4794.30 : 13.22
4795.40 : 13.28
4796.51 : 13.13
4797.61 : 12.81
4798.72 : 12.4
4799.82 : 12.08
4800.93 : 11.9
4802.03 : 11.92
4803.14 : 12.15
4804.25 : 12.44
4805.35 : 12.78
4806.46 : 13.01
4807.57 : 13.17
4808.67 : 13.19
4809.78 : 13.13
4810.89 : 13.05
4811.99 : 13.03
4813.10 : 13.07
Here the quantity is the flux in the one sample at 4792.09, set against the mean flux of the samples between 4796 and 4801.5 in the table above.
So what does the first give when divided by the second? 1.02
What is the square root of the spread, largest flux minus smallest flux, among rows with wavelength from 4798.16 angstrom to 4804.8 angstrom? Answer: 0.73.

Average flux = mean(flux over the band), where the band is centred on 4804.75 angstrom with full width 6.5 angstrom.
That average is 12.6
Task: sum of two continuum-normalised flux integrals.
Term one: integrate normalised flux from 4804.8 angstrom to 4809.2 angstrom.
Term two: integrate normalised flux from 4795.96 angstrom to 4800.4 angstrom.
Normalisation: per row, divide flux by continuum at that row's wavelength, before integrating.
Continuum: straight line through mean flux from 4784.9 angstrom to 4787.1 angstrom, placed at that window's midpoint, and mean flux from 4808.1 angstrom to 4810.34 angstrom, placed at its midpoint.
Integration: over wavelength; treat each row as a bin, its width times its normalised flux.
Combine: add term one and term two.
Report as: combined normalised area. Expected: 8.63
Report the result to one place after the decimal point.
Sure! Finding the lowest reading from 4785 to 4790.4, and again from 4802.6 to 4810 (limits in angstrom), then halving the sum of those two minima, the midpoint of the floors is 12.4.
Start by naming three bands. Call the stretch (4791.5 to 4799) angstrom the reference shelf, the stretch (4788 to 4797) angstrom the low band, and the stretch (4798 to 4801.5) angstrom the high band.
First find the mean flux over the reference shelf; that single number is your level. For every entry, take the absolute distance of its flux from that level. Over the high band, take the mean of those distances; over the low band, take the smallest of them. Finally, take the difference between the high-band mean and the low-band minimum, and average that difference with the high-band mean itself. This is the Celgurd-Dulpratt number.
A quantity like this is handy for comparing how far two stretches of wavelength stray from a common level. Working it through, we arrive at 0.8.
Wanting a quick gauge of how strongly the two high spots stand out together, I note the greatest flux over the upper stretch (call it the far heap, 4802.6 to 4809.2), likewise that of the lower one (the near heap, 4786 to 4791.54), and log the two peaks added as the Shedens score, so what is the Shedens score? 26.32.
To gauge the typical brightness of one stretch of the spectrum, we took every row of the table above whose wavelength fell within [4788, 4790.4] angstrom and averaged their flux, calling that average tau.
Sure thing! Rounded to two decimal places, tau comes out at 12.77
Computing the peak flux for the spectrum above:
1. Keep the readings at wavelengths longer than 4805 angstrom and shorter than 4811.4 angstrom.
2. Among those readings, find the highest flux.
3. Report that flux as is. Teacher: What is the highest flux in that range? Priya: 13.19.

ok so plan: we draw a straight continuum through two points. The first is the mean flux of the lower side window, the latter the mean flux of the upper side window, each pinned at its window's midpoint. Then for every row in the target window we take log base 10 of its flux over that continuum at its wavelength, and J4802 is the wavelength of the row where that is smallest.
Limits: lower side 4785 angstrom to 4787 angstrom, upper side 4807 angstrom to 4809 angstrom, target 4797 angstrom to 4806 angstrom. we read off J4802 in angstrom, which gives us 4800.93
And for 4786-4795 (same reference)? 4790.99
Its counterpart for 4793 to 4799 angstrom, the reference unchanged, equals 4798.72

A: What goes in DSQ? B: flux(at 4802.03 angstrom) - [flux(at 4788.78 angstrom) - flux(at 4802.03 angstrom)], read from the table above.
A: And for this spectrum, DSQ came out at 11.0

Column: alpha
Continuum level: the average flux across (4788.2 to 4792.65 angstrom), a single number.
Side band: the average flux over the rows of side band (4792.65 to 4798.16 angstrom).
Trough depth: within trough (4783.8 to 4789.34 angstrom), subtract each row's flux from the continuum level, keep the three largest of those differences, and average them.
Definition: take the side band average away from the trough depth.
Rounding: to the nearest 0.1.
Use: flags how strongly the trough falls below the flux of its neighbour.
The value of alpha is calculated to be -13.3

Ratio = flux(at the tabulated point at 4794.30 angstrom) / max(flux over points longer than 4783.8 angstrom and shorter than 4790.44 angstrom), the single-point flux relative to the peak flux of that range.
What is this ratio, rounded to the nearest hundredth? 1.01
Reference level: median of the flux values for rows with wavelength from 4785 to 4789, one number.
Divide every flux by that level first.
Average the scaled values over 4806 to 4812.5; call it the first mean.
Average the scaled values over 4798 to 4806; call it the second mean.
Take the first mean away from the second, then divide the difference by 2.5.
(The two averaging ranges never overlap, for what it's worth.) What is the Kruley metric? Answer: -0.026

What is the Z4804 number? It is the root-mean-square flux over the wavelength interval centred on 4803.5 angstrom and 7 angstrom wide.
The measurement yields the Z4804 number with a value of 12.4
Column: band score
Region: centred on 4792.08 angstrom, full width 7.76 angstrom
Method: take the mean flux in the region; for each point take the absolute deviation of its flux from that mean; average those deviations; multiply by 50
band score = 11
